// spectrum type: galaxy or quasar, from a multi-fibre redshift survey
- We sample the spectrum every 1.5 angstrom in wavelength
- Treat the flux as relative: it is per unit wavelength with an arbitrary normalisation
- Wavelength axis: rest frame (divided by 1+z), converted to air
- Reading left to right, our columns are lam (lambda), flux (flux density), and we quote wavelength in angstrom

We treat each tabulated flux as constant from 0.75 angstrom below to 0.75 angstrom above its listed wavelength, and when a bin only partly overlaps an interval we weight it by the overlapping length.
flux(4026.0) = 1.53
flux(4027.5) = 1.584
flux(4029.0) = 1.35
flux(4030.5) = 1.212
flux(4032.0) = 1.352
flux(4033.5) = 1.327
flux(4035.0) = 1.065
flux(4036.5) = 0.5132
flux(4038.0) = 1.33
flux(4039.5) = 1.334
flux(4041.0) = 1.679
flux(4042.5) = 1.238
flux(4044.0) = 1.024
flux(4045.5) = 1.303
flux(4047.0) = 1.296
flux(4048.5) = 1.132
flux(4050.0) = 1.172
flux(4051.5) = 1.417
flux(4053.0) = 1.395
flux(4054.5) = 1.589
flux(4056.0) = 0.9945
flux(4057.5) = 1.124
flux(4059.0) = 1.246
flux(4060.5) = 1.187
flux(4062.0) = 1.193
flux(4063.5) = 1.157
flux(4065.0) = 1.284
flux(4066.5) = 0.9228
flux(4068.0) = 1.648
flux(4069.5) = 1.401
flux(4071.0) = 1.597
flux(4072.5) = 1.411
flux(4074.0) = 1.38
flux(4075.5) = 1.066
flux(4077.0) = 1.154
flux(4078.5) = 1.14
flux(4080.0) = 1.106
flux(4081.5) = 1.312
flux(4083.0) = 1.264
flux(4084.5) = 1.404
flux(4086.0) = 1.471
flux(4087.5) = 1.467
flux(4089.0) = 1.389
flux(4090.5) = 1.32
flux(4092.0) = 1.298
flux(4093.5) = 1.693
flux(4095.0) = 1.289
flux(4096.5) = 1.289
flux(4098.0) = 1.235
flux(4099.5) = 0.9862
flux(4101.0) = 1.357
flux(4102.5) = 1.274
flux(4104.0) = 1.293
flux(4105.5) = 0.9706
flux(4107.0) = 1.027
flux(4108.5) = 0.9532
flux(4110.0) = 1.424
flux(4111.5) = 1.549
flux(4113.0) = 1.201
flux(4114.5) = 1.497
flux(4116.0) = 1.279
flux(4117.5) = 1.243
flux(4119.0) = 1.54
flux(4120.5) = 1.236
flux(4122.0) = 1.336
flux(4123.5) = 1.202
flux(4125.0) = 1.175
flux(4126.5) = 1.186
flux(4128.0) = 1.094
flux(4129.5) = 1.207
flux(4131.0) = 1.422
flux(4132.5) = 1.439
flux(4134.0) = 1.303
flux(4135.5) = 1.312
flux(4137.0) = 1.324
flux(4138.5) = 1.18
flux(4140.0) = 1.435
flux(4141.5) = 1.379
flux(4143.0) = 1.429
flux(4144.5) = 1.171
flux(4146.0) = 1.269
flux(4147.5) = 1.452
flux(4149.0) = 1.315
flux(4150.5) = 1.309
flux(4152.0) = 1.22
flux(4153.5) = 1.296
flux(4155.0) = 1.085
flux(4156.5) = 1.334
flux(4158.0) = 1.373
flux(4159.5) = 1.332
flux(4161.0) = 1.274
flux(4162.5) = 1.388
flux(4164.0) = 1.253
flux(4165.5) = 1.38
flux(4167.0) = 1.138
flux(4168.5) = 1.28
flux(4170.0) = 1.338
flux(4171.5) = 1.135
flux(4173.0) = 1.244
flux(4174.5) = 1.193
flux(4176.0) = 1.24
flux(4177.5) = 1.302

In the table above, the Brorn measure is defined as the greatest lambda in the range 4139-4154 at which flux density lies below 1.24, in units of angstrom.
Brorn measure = 4152.0 angstrom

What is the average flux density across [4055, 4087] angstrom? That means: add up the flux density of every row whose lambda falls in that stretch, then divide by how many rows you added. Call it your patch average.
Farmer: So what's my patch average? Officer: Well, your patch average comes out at 1.26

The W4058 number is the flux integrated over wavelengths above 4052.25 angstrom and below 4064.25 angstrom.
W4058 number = 15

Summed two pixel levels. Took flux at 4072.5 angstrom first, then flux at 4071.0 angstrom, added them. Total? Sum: 3.01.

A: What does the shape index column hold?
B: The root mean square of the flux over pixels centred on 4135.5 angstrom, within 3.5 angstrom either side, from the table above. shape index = 1.31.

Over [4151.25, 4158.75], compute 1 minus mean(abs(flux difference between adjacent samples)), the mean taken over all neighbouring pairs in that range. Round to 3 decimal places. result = 0.856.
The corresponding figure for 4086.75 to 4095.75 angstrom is 0.806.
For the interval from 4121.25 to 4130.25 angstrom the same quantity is 0.925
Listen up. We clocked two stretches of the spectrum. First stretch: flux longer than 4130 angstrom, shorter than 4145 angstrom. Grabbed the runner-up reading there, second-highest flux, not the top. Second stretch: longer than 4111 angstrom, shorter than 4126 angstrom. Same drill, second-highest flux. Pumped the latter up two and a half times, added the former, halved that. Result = 2.64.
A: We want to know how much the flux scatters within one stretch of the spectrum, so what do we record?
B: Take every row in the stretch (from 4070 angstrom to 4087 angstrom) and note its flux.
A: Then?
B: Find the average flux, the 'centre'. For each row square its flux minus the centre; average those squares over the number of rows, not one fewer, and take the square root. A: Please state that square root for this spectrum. 0.16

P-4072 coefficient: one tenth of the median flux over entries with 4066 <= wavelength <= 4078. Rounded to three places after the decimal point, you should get 0.139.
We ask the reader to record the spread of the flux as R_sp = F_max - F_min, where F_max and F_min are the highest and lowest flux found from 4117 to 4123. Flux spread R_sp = 0.30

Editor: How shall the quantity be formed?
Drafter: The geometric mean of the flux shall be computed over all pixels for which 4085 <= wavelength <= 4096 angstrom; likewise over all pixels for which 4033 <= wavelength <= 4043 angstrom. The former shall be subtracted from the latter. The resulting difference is -0.26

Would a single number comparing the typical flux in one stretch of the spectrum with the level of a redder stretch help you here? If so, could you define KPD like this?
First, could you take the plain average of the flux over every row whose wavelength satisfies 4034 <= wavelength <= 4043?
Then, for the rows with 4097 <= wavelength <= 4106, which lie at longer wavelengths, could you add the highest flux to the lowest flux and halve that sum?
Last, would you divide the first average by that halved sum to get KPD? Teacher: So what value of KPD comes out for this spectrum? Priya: 1.03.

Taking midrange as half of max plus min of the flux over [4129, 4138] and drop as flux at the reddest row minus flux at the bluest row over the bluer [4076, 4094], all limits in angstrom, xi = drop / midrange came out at 0.41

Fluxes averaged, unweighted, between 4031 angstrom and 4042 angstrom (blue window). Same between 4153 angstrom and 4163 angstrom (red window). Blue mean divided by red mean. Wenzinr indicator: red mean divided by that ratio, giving 1.37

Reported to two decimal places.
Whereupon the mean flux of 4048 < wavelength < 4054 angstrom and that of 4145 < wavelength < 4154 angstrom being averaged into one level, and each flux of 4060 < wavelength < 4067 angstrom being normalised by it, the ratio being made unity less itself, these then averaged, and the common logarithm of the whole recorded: -0.95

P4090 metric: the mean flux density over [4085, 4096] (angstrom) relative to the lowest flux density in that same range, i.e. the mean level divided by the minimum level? 1.10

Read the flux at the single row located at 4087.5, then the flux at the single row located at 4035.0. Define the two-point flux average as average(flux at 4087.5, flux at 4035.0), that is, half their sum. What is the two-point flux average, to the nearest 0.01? 1.27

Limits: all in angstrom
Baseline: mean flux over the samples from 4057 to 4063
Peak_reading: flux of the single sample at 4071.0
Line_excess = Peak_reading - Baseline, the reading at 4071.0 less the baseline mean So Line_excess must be 0.41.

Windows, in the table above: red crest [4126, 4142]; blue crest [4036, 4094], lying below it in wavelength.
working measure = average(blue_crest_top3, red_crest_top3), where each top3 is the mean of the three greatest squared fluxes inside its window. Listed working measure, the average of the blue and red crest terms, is 2.43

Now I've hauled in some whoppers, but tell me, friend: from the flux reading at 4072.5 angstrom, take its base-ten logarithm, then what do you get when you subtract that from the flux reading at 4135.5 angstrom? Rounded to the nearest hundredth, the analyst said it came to 1.16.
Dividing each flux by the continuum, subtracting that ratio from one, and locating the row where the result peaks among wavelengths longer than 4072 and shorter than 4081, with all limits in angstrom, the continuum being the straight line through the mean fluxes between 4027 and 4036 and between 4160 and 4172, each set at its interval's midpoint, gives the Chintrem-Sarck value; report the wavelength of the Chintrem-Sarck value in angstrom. 4075.5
